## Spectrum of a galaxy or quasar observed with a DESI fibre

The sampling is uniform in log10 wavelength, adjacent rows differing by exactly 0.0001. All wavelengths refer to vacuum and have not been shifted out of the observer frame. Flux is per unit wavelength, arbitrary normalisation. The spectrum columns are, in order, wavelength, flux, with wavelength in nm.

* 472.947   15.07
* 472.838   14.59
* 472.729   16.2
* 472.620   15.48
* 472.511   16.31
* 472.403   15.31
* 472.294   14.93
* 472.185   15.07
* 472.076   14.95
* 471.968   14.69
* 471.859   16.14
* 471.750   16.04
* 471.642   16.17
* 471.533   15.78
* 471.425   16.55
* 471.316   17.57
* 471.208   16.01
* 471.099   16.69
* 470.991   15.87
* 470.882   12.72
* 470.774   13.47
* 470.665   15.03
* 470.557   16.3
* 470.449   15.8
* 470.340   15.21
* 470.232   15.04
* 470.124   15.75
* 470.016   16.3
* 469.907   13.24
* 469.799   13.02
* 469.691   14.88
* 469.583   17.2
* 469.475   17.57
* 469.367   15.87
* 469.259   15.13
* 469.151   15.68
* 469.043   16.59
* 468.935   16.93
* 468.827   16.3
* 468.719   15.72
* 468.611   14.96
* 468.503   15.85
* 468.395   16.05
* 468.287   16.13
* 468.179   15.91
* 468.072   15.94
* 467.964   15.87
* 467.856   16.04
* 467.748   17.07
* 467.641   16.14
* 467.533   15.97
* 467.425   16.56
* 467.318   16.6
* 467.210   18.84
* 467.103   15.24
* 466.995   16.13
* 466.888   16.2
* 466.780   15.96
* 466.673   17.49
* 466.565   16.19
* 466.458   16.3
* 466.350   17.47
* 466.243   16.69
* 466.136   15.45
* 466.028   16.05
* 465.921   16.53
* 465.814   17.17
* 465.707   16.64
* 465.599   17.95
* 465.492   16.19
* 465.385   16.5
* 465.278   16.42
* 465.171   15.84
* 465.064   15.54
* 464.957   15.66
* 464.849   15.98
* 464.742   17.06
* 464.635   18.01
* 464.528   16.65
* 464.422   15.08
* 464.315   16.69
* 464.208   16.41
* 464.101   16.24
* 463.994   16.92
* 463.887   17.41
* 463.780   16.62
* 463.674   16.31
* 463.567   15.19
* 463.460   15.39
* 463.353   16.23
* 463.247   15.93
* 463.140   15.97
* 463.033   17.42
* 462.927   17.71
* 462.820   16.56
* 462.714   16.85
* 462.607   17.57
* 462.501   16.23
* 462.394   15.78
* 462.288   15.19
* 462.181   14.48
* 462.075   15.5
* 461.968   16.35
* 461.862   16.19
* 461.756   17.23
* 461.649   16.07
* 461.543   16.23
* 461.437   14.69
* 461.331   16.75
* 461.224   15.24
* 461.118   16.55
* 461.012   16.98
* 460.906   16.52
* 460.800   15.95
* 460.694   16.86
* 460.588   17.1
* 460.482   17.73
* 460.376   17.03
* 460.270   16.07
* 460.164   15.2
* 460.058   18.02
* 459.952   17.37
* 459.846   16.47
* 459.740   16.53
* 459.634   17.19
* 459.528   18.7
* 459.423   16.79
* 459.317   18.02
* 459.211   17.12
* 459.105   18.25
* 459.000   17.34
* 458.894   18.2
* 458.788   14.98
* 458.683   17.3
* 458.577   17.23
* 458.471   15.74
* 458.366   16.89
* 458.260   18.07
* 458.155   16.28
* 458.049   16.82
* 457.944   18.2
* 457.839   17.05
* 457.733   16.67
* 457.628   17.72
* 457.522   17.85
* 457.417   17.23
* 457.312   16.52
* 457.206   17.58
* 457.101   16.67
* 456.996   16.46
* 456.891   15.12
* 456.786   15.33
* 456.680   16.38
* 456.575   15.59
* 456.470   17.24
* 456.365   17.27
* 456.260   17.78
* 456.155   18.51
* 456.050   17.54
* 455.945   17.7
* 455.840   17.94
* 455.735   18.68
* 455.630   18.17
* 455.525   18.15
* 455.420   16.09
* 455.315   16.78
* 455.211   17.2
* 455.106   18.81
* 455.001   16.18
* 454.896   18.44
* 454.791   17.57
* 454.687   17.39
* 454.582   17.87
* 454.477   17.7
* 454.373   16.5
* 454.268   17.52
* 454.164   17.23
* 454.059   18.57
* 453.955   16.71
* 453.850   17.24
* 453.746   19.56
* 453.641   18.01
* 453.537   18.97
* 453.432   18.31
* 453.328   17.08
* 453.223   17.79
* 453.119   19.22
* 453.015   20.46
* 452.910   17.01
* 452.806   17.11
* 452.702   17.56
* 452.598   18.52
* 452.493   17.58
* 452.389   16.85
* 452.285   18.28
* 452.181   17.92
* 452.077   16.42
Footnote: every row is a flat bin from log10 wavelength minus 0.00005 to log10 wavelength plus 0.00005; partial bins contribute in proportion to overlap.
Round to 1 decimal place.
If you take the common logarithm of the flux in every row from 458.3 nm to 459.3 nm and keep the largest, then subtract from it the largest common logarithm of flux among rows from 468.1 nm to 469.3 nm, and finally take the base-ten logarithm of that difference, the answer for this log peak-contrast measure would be -1.5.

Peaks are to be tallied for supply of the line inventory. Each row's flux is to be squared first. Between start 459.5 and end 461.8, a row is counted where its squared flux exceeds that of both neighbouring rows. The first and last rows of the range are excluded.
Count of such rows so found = 5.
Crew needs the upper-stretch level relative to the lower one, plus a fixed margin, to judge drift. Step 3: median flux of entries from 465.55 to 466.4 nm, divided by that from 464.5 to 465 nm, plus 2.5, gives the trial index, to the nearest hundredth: 3.50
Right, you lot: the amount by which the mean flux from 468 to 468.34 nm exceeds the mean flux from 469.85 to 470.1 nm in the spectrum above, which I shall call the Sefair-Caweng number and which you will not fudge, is 1.2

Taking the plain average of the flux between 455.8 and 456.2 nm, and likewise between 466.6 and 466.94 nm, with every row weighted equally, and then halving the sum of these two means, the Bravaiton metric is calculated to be 17.2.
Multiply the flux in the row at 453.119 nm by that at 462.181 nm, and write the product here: 278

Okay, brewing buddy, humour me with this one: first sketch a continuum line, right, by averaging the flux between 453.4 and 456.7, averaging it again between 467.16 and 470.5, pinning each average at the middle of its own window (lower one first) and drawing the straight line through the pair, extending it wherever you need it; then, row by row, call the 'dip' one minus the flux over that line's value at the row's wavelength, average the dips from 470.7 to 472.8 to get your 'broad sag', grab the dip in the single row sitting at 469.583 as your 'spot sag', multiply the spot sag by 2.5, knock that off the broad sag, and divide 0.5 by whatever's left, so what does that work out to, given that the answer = 2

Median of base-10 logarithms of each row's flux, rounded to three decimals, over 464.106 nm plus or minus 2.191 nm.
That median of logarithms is 1.214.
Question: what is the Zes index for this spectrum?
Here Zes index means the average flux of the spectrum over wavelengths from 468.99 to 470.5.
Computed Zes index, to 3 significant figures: 15.5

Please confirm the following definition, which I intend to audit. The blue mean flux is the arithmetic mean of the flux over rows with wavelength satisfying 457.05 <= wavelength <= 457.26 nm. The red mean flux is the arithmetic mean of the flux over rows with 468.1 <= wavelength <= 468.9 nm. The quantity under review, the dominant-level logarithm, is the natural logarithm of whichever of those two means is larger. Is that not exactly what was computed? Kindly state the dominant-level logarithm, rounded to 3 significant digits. 2.84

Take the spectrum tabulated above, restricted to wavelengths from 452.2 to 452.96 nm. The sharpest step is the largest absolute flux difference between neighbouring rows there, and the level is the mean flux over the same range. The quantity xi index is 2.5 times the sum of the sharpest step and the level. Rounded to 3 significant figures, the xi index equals 47.5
